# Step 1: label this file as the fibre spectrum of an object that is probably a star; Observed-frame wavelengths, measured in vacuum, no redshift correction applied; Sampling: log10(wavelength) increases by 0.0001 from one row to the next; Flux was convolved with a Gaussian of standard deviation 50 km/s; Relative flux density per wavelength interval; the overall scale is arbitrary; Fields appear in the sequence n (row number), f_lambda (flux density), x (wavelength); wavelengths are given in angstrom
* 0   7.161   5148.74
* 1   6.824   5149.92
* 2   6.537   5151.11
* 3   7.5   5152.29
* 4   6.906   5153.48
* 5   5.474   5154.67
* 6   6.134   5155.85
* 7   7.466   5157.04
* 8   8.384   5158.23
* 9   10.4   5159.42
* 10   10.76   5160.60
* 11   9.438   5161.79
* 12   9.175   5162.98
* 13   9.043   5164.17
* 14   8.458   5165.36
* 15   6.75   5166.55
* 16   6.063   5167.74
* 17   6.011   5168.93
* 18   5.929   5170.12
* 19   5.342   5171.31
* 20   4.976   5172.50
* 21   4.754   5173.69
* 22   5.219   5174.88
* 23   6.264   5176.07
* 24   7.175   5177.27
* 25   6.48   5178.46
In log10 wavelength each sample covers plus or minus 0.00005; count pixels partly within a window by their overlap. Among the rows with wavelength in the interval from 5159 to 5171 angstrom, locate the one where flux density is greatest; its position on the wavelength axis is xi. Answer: 5160.60 angstrom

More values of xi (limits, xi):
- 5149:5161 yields 5160.60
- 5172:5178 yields 5177.27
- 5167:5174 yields 5167.74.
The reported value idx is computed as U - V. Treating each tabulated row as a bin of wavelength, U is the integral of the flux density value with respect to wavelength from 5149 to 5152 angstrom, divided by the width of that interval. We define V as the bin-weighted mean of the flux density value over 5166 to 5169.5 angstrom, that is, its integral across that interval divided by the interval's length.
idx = 1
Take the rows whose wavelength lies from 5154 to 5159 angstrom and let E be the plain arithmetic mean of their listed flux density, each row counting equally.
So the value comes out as 6.9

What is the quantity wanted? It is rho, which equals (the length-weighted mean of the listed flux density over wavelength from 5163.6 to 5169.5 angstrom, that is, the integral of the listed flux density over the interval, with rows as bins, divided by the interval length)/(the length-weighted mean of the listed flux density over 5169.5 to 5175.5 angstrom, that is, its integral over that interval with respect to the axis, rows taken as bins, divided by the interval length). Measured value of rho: 1.38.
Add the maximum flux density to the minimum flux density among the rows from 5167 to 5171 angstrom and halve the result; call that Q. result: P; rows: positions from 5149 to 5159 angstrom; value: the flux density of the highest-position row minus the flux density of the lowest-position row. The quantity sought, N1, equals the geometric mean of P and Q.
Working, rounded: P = 1.6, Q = 6.0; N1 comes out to 3.1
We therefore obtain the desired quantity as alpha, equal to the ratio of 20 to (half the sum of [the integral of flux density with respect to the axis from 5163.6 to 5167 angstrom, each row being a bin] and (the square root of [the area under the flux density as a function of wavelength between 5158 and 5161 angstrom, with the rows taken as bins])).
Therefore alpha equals 1.21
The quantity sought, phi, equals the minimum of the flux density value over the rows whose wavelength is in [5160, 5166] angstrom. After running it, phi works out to 8.458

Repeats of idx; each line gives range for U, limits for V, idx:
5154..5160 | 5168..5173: 2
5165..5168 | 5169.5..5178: 1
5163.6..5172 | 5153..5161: -1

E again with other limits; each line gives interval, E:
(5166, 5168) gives 6.4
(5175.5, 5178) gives 6.7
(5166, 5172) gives 6.0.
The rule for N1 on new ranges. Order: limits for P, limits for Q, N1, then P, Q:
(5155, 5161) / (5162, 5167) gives 6.1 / 4.6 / 8.0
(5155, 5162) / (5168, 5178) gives 4.4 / 3.3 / 6.0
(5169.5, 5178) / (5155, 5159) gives 3.0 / 1.2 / 7.3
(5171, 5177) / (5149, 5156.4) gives 2.4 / 0.9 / 6.5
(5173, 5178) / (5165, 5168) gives 4.2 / 2.4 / 7.3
